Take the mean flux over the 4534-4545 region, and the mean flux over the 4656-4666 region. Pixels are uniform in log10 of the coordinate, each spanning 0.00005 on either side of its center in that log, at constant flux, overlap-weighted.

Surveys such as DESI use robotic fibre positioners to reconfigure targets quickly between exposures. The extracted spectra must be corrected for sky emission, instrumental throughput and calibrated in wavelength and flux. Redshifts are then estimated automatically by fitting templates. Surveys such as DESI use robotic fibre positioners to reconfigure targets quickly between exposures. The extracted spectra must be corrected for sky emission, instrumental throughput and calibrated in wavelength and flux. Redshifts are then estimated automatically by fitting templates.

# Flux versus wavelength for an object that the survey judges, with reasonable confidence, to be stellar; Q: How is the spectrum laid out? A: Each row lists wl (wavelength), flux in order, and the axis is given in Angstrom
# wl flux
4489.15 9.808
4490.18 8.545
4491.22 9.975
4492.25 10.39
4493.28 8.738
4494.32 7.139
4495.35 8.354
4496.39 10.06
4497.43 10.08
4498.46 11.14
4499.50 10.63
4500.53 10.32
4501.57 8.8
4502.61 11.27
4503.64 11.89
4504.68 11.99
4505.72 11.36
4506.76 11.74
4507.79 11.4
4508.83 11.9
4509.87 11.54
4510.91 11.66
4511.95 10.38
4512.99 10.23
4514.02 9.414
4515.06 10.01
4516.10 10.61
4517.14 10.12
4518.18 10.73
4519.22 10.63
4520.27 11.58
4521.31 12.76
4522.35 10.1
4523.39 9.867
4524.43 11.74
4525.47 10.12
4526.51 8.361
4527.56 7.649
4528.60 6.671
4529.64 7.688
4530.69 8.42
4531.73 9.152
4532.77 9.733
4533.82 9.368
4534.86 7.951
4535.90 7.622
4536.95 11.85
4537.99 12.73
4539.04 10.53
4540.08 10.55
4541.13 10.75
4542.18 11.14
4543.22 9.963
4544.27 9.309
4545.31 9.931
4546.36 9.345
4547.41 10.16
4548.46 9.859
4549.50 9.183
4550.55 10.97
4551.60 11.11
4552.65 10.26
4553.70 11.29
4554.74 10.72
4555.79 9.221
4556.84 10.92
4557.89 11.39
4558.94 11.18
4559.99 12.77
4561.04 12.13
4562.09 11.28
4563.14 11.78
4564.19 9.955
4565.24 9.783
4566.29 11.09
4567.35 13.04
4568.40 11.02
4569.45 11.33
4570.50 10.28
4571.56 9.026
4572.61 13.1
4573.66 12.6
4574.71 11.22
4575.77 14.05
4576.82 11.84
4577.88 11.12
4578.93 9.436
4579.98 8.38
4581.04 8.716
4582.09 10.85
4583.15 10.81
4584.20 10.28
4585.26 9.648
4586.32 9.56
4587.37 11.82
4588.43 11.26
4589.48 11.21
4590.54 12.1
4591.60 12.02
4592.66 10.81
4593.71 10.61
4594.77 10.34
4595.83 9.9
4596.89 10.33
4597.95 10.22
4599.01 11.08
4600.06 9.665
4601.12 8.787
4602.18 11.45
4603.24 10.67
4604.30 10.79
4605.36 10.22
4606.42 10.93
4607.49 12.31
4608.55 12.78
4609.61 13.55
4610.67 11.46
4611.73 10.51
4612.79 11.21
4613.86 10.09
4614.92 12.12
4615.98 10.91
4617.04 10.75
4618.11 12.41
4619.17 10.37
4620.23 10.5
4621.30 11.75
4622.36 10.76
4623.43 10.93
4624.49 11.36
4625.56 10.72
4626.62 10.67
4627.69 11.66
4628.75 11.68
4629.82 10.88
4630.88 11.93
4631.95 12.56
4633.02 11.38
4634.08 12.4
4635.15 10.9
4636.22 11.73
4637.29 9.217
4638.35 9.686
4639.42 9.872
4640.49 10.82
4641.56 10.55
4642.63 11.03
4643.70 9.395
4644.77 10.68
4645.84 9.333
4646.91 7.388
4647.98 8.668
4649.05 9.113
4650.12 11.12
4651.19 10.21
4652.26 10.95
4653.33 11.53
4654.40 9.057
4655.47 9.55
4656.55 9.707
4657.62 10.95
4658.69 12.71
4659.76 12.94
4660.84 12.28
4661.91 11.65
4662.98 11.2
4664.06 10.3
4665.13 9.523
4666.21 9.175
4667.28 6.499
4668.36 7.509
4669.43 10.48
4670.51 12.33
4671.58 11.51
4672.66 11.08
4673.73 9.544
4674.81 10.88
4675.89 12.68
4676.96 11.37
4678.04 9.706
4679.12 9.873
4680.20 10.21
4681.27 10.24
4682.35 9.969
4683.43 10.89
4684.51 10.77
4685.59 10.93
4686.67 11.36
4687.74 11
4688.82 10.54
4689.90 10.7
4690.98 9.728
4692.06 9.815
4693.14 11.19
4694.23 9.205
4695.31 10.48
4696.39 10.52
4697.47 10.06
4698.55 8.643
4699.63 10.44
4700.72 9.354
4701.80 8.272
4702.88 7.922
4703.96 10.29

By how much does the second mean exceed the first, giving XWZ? 1.0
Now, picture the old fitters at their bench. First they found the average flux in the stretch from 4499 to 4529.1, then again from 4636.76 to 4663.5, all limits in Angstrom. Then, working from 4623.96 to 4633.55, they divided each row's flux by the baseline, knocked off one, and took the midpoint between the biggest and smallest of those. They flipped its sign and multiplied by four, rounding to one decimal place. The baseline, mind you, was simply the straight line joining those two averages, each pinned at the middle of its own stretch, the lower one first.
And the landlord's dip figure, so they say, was -0.5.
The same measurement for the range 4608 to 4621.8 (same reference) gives -0.5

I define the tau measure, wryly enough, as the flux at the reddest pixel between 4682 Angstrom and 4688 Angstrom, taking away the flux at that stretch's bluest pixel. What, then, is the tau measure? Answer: 1.0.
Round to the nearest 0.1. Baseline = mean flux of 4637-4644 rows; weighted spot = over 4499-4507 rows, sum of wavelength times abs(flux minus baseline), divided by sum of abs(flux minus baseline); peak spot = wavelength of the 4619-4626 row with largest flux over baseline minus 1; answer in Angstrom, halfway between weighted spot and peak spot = 4562.6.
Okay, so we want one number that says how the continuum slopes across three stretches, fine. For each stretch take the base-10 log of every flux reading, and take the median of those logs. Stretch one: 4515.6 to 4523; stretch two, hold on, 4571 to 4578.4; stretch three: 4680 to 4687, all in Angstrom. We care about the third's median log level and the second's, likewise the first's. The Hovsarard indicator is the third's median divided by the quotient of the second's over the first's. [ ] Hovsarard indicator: 0.99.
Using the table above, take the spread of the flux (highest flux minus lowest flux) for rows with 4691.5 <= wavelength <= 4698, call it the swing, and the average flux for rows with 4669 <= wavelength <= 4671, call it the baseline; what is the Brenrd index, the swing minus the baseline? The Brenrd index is -9.4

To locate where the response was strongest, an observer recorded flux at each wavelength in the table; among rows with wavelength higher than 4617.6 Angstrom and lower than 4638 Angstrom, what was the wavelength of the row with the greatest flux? 4631.95 Angstrom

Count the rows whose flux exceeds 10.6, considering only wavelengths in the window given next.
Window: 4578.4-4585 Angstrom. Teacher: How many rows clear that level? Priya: 2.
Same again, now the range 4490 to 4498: 0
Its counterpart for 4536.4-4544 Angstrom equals 4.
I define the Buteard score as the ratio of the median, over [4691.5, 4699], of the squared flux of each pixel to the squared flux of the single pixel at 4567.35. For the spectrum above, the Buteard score 0.60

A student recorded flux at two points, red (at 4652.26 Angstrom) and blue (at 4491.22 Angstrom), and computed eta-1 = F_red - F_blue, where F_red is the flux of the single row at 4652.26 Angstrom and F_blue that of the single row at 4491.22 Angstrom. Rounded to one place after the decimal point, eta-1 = 1.0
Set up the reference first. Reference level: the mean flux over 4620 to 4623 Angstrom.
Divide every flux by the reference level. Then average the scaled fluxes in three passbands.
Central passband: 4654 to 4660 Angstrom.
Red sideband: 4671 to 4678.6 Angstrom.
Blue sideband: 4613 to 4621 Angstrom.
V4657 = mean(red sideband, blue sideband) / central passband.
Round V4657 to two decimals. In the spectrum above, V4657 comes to 1.02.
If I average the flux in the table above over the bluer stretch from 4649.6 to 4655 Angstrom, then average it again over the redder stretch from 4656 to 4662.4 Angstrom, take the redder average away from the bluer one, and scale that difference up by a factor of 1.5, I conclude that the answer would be -1.7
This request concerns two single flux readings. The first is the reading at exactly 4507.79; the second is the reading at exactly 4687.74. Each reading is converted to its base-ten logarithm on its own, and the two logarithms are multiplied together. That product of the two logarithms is 1.10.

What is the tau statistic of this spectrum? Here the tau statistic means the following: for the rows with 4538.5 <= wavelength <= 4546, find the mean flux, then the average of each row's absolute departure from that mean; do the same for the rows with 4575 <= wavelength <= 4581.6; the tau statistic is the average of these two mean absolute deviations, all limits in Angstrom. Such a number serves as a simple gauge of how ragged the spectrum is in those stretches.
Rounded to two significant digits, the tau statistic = 1.1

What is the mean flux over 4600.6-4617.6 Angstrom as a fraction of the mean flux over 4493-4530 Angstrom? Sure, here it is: 1.09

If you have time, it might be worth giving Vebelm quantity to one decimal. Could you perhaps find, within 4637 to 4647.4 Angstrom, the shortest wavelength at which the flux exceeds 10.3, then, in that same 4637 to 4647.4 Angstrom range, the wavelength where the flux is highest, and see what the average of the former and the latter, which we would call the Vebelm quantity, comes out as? 4641.6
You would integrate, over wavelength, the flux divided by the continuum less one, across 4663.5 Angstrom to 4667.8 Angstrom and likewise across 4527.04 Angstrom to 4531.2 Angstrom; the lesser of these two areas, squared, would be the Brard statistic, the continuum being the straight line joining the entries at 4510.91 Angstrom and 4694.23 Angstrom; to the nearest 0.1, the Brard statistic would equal 1.9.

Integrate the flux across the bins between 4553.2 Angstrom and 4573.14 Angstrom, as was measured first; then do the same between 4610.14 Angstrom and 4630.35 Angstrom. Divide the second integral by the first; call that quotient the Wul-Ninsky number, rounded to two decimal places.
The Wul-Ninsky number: 1.01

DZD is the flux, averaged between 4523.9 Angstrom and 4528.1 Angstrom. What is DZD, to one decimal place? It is 9.5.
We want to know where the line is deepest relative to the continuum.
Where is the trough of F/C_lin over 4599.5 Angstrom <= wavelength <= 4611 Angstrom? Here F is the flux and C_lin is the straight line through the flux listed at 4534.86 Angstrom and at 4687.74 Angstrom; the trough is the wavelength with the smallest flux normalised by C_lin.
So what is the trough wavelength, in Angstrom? 4601.12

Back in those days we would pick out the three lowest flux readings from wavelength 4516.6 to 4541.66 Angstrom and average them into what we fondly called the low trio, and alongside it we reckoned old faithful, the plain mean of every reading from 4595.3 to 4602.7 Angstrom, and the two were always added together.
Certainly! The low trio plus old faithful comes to 17.5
